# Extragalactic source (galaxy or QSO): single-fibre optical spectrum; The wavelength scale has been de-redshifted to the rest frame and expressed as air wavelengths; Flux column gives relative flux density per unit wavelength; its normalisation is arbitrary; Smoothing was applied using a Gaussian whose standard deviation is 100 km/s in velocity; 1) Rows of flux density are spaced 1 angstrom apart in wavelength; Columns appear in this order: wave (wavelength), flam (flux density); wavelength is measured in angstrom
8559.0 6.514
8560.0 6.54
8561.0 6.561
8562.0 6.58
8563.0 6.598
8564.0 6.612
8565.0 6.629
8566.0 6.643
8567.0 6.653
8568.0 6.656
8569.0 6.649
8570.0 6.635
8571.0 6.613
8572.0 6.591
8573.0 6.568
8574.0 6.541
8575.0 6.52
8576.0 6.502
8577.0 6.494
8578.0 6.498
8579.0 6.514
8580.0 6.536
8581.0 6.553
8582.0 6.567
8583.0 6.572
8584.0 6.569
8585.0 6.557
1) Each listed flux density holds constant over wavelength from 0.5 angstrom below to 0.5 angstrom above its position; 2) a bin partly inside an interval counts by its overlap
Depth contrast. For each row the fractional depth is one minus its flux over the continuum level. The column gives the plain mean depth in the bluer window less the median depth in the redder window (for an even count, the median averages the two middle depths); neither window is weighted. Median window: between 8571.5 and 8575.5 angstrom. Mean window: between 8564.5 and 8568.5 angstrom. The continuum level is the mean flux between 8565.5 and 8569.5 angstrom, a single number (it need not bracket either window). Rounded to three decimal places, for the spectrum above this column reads -0.014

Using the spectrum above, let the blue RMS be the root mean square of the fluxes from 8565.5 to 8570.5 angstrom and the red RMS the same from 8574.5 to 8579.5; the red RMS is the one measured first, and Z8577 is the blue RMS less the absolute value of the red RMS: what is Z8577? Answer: 0.14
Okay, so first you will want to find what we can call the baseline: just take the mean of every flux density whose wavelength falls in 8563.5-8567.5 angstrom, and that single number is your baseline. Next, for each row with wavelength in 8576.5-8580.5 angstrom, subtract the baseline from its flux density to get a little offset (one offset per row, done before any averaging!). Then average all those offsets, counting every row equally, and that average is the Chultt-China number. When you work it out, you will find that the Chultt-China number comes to -0.12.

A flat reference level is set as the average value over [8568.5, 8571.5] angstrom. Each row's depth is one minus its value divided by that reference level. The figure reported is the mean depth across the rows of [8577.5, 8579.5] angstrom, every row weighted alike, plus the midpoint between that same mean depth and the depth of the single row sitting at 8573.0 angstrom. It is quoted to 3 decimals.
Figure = 0.033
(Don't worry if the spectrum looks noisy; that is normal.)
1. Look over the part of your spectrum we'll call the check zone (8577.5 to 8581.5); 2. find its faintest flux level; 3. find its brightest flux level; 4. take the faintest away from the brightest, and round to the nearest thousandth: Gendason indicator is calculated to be 0.055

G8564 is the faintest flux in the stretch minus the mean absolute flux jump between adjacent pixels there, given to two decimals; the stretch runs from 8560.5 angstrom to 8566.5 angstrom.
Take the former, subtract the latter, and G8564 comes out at 6.54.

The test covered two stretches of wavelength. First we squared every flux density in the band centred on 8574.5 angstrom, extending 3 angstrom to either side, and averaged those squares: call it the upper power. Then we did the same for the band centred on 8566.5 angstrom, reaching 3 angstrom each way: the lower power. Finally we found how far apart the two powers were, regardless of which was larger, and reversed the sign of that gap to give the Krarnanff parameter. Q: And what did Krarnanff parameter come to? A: -1.4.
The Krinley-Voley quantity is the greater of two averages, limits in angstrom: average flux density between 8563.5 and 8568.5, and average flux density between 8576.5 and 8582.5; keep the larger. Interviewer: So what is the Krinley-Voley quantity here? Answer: 6.64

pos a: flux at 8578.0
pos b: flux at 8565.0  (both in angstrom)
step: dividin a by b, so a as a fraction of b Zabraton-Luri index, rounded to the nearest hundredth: 0.98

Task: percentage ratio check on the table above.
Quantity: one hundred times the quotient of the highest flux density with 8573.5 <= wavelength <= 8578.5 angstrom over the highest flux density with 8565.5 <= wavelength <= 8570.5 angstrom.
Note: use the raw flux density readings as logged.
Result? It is 98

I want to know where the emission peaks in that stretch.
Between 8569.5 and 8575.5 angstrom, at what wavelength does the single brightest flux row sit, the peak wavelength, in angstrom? 8570.0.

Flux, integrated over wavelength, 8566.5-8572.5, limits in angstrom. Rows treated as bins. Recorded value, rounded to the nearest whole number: 40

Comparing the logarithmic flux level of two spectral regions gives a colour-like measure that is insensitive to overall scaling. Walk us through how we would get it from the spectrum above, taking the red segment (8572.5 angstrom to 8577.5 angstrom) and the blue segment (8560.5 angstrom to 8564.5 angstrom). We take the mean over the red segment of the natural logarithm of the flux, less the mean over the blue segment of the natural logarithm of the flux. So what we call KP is -0.010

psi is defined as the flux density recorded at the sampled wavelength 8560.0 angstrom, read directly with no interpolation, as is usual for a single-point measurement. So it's 6.54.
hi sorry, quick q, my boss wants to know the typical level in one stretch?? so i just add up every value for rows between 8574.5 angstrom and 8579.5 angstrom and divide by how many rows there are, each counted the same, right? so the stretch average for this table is 6.51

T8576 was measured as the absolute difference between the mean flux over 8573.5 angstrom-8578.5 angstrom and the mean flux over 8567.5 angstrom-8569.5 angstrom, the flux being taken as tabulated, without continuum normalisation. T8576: 0.14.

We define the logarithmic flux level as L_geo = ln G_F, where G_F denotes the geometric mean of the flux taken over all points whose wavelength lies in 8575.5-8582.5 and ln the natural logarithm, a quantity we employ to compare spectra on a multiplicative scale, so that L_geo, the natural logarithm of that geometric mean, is 1.88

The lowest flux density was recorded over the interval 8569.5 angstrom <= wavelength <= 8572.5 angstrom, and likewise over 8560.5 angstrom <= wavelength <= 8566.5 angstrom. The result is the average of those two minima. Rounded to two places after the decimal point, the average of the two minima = 6.58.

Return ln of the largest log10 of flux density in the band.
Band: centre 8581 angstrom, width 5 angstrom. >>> -0.201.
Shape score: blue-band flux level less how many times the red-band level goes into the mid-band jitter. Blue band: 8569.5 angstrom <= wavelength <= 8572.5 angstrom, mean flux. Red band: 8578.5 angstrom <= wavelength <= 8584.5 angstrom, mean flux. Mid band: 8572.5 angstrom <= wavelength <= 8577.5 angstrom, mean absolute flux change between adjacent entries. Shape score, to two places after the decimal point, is 6.61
